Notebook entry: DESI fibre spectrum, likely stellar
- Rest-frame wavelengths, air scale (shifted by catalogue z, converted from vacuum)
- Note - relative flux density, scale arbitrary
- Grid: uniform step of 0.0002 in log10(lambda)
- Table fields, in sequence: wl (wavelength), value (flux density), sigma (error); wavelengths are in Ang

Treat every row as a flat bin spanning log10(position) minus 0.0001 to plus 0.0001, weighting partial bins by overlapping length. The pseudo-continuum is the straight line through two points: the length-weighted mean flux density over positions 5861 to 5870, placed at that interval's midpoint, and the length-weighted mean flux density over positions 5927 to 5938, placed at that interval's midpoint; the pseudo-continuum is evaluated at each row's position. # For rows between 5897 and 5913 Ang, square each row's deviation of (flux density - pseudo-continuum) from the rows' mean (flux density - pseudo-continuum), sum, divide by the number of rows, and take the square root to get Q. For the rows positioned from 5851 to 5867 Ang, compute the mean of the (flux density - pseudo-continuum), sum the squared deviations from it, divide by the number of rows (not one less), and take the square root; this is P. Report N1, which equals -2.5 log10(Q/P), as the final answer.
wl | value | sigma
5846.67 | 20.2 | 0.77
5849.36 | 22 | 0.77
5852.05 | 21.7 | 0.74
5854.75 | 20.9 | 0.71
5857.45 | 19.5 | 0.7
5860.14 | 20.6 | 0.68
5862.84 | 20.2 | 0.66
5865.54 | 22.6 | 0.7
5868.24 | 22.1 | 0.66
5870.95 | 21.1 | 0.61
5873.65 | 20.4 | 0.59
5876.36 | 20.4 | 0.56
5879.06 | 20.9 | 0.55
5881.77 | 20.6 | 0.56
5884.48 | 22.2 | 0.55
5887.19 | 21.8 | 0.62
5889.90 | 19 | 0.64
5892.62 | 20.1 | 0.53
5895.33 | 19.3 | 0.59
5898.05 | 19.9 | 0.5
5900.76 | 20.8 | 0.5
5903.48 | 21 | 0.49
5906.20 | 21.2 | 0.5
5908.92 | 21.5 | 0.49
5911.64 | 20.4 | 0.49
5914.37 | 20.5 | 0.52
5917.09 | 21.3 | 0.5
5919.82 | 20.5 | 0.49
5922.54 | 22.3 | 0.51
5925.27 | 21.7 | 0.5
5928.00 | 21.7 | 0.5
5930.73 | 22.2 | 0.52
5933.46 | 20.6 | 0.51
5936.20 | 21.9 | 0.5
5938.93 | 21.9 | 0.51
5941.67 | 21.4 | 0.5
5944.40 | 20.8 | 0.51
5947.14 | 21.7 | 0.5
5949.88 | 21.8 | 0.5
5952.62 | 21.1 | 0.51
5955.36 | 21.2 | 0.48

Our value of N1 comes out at 0.7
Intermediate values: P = 1.0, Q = 0.52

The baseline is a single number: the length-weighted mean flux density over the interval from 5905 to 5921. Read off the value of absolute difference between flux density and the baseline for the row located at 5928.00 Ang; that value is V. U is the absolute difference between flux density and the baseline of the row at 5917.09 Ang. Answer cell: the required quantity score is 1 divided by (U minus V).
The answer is -2.5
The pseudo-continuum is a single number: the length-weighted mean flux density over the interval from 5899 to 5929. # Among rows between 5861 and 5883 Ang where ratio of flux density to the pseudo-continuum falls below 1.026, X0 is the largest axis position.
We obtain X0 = 5881.77 Ang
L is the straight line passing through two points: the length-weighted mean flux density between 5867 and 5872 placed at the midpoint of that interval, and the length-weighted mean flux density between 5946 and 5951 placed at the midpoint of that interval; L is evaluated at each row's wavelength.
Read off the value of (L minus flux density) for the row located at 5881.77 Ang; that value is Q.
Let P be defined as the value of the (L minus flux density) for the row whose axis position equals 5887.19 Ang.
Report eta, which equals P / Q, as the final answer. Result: -0.17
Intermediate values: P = -0.18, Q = 1.0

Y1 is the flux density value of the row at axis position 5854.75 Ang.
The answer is 20.9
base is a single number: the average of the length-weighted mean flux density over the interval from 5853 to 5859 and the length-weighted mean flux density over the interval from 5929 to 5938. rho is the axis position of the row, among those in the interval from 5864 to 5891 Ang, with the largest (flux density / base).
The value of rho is 5865.54 Ang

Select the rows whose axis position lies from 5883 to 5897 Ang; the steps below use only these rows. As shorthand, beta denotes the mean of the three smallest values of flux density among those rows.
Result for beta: 19.5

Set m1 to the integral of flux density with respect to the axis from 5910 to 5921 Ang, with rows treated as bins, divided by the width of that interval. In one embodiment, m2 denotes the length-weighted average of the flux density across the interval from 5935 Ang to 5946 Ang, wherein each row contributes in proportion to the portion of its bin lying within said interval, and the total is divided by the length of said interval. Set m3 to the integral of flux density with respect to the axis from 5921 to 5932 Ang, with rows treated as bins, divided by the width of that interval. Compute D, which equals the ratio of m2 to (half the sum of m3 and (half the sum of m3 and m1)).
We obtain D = 0.99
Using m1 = 20.69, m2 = 21.5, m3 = 22.0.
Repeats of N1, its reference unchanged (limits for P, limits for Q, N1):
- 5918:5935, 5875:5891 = -0.4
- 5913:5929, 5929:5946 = 0.1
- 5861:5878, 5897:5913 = 0.6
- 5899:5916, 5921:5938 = -0.4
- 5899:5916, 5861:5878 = -0.9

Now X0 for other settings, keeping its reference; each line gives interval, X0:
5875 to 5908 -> 5906.20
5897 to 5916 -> 5914.37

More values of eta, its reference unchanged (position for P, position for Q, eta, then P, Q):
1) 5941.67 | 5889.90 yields 0.13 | 0.33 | 2.6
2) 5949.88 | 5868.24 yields 0.10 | -0.05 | -0.5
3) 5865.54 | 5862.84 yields -0.74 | -1.02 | 1.4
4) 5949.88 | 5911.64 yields -0.04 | -0.05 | 1.3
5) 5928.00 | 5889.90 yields 0.00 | 0.01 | 2.6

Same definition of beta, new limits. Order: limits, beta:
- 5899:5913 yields 20.7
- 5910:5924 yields 20.5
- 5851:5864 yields 20.1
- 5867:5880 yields 20.6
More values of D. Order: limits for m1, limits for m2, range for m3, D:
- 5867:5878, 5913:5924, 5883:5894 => 1.02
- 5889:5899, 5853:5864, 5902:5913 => 0.99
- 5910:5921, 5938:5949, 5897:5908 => 1.03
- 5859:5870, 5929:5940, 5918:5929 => 1.01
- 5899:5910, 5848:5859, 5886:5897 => 1.04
